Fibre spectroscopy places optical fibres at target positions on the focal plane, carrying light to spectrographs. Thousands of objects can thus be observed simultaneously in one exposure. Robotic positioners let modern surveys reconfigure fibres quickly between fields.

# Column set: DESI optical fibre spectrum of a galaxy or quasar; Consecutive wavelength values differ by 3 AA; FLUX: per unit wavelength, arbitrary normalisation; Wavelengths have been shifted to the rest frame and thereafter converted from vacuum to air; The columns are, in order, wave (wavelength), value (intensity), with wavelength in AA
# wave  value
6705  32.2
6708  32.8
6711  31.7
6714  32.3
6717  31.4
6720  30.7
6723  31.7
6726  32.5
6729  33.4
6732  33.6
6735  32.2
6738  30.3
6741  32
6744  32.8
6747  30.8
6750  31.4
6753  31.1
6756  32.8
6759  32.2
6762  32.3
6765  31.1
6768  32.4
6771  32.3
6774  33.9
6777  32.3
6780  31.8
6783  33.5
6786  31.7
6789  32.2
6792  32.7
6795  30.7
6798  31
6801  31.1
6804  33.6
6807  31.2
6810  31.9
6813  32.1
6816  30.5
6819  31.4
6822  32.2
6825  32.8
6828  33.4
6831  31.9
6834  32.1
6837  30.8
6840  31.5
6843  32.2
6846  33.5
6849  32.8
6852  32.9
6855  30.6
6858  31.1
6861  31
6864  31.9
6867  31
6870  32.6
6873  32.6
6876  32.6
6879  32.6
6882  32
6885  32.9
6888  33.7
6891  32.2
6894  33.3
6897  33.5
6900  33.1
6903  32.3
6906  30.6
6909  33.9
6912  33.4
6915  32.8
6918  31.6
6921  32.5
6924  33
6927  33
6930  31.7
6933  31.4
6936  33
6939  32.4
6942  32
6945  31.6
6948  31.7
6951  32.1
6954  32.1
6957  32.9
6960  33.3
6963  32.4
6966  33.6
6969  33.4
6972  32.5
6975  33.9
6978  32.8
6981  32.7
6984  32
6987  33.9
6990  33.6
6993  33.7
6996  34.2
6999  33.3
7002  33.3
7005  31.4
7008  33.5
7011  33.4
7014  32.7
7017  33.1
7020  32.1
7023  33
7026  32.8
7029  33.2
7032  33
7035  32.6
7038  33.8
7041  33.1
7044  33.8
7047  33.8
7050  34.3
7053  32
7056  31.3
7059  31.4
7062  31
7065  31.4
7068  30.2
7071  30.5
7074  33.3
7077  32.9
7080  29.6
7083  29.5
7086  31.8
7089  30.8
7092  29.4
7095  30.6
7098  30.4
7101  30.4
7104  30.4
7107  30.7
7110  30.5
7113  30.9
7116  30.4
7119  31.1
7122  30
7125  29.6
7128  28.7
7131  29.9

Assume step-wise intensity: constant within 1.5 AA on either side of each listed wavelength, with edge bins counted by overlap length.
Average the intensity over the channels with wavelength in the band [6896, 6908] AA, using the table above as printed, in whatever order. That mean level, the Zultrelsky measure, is 32.4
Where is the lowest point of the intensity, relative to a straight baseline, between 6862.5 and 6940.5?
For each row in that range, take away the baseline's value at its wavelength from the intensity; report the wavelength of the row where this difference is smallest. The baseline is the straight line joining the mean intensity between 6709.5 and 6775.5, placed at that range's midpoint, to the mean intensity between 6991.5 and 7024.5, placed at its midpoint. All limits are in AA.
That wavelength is 6906 AA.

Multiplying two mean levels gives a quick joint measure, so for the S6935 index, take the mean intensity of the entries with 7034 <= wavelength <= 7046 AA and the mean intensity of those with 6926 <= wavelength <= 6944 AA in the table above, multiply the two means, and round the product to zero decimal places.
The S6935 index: 1075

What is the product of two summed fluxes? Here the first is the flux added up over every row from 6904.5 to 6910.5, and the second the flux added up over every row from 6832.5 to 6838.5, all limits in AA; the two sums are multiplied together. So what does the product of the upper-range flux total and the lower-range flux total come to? 4057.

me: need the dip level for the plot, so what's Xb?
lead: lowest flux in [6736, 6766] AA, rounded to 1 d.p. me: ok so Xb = 30.3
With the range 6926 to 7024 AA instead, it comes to 31.4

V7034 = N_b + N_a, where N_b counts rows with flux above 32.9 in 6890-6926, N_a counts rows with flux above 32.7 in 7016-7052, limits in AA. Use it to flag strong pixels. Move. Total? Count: 16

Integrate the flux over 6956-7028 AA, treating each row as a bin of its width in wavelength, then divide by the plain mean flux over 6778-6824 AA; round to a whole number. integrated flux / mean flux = 75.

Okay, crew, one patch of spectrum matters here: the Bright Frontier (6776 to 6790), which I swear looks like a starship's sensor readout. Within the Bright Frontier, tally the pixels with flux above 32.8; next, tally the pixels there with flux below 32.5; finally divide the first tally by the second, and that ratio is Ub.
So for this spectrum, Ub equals 0.25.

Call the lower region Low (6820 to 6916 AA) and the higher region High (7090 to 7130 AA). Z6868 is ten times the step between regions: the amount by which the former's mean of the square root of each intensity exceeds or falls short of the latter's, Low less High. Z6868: 1.9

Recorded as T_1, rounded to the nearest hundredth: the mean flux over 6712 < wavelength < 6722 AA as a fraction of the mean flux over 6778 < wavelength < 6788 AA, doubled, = 1.95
